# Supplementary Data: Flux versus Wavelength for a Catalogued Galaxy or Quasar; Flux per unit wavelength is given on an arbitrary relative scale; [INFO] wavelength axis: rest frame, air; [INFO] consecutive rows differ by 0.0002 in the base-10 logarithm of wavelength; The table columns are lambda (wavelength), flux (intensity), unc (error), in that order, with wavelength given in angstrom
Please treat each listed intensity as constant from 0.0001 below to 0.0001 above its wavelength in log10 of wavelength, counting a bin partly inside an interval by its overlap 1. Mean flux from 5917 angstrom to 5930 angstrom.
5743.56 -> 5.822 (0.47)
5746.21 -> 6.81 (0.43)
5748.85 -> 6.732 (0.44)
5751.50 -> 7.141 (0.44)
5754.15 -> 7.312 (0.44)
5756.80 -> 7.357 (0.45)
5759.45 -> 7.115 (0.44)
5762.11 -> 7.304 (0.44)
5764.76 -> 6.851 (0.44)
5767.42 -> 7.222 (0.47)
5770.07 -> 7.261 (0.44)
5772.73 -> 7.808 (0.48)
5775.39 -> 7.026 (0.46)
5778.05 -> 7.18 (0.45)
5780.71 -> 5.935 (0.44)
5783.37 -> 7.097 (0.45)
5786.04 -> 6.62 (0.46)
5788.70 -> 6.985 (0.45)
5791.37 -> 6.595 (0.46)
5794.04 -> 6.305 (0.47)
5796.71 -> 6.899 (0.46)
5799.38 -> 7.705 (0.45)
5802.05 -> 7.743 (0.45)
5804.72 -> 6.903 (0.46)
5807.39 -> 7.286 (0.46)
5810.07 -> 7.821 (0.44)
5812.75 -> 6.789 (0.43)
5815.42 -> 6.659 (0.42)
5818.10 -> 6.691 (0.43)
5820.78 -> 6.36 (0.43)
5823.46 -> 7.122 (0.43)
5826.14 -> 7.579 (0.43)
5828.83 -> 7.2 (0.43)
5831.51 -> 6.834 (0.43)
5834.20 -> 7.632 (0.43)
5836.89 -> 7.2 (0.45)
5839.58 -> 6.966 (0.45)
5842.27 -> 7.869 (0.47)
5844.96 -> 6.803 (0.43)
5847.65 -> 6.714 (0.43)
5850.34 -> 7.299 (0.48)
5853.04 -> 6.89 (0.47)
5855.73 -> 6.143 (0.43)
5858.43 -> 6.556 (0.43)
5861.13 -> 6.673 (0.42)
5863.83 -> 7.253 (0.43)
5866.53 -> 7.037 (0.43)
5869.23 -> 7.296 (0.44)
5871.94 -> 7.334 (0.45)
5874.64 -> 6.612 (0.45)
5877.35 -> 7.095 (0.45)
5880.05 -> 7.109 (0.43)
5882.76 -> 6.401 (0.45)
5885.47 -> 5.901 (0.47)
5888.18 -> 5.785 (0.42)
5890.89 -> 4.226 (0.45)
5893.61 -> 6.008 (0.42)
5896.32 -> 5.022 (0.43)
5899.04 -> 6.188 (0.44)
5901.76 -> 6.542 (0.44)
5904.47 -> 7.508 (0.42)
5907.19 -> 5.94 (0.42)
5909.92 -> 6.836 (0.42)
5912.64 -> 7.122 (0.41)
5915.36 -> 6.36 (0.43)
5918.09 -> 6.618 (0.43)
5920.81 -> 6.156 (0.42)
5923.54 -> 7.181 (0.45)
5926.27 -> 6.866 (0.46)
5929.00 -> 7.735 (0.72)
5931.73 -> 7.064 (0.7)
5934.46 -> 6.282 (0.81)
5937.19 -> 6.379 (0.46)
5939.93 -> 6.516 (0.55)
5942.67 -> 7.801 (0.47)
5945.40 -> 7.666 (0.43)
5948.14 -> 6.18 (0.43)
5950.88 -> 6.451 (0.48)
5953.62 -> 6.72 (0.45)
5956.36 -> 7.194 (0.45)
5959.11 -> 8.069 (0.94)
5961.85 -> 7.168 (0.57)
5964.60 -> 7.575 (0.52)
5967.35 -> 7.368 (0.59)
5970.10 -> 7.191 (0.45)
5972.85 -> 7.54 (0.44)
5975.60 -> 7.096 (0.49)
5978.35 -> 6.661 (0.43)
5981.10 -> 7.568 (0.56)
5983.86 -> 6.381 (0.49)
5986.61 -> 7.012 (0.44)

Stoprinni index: 6.9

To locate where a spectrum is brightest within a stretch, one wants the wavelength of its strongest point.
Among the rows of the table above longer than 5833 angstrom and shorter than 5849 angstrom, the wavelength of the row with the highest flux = 5842.27 angstrom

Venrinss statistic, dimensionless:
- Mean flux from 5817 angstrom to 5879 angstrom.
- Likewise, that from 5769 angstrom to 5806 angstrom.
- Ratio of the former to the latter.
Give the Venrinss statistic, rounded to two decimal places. 1.00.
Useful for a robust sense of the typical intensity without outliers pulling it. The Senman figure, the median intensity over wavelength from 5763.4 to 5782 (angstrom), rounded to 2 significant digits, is 7.2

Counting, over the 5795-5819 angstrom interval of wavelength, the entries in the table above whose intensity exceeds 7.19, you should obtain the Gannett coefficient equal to 4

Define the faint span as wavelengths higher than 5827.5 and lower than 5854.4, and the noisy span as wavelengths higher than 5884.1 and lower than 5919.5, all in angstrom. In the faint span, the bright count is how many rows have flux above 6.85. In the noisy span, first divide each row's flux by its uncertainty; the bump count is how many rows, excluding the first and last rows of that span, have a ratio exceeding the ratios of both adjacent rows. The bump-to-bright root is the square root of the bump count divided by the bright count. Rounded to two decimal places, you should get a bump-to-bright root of 0.76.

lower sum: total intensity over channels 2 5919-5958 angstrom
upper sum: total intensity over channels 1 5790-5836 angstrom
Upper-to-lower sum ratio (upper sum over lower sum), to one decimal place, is 1.2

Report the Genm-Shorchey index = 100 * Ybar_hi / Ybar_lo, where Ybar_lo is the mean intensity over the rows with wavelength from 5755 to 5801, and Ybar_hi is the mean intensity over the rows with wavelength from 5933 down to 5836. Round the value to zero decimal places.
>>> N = 95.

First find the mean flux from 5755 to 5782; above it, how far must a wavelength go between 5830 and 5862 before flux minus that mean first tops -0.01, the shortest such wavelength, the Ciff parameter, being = 5834.20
